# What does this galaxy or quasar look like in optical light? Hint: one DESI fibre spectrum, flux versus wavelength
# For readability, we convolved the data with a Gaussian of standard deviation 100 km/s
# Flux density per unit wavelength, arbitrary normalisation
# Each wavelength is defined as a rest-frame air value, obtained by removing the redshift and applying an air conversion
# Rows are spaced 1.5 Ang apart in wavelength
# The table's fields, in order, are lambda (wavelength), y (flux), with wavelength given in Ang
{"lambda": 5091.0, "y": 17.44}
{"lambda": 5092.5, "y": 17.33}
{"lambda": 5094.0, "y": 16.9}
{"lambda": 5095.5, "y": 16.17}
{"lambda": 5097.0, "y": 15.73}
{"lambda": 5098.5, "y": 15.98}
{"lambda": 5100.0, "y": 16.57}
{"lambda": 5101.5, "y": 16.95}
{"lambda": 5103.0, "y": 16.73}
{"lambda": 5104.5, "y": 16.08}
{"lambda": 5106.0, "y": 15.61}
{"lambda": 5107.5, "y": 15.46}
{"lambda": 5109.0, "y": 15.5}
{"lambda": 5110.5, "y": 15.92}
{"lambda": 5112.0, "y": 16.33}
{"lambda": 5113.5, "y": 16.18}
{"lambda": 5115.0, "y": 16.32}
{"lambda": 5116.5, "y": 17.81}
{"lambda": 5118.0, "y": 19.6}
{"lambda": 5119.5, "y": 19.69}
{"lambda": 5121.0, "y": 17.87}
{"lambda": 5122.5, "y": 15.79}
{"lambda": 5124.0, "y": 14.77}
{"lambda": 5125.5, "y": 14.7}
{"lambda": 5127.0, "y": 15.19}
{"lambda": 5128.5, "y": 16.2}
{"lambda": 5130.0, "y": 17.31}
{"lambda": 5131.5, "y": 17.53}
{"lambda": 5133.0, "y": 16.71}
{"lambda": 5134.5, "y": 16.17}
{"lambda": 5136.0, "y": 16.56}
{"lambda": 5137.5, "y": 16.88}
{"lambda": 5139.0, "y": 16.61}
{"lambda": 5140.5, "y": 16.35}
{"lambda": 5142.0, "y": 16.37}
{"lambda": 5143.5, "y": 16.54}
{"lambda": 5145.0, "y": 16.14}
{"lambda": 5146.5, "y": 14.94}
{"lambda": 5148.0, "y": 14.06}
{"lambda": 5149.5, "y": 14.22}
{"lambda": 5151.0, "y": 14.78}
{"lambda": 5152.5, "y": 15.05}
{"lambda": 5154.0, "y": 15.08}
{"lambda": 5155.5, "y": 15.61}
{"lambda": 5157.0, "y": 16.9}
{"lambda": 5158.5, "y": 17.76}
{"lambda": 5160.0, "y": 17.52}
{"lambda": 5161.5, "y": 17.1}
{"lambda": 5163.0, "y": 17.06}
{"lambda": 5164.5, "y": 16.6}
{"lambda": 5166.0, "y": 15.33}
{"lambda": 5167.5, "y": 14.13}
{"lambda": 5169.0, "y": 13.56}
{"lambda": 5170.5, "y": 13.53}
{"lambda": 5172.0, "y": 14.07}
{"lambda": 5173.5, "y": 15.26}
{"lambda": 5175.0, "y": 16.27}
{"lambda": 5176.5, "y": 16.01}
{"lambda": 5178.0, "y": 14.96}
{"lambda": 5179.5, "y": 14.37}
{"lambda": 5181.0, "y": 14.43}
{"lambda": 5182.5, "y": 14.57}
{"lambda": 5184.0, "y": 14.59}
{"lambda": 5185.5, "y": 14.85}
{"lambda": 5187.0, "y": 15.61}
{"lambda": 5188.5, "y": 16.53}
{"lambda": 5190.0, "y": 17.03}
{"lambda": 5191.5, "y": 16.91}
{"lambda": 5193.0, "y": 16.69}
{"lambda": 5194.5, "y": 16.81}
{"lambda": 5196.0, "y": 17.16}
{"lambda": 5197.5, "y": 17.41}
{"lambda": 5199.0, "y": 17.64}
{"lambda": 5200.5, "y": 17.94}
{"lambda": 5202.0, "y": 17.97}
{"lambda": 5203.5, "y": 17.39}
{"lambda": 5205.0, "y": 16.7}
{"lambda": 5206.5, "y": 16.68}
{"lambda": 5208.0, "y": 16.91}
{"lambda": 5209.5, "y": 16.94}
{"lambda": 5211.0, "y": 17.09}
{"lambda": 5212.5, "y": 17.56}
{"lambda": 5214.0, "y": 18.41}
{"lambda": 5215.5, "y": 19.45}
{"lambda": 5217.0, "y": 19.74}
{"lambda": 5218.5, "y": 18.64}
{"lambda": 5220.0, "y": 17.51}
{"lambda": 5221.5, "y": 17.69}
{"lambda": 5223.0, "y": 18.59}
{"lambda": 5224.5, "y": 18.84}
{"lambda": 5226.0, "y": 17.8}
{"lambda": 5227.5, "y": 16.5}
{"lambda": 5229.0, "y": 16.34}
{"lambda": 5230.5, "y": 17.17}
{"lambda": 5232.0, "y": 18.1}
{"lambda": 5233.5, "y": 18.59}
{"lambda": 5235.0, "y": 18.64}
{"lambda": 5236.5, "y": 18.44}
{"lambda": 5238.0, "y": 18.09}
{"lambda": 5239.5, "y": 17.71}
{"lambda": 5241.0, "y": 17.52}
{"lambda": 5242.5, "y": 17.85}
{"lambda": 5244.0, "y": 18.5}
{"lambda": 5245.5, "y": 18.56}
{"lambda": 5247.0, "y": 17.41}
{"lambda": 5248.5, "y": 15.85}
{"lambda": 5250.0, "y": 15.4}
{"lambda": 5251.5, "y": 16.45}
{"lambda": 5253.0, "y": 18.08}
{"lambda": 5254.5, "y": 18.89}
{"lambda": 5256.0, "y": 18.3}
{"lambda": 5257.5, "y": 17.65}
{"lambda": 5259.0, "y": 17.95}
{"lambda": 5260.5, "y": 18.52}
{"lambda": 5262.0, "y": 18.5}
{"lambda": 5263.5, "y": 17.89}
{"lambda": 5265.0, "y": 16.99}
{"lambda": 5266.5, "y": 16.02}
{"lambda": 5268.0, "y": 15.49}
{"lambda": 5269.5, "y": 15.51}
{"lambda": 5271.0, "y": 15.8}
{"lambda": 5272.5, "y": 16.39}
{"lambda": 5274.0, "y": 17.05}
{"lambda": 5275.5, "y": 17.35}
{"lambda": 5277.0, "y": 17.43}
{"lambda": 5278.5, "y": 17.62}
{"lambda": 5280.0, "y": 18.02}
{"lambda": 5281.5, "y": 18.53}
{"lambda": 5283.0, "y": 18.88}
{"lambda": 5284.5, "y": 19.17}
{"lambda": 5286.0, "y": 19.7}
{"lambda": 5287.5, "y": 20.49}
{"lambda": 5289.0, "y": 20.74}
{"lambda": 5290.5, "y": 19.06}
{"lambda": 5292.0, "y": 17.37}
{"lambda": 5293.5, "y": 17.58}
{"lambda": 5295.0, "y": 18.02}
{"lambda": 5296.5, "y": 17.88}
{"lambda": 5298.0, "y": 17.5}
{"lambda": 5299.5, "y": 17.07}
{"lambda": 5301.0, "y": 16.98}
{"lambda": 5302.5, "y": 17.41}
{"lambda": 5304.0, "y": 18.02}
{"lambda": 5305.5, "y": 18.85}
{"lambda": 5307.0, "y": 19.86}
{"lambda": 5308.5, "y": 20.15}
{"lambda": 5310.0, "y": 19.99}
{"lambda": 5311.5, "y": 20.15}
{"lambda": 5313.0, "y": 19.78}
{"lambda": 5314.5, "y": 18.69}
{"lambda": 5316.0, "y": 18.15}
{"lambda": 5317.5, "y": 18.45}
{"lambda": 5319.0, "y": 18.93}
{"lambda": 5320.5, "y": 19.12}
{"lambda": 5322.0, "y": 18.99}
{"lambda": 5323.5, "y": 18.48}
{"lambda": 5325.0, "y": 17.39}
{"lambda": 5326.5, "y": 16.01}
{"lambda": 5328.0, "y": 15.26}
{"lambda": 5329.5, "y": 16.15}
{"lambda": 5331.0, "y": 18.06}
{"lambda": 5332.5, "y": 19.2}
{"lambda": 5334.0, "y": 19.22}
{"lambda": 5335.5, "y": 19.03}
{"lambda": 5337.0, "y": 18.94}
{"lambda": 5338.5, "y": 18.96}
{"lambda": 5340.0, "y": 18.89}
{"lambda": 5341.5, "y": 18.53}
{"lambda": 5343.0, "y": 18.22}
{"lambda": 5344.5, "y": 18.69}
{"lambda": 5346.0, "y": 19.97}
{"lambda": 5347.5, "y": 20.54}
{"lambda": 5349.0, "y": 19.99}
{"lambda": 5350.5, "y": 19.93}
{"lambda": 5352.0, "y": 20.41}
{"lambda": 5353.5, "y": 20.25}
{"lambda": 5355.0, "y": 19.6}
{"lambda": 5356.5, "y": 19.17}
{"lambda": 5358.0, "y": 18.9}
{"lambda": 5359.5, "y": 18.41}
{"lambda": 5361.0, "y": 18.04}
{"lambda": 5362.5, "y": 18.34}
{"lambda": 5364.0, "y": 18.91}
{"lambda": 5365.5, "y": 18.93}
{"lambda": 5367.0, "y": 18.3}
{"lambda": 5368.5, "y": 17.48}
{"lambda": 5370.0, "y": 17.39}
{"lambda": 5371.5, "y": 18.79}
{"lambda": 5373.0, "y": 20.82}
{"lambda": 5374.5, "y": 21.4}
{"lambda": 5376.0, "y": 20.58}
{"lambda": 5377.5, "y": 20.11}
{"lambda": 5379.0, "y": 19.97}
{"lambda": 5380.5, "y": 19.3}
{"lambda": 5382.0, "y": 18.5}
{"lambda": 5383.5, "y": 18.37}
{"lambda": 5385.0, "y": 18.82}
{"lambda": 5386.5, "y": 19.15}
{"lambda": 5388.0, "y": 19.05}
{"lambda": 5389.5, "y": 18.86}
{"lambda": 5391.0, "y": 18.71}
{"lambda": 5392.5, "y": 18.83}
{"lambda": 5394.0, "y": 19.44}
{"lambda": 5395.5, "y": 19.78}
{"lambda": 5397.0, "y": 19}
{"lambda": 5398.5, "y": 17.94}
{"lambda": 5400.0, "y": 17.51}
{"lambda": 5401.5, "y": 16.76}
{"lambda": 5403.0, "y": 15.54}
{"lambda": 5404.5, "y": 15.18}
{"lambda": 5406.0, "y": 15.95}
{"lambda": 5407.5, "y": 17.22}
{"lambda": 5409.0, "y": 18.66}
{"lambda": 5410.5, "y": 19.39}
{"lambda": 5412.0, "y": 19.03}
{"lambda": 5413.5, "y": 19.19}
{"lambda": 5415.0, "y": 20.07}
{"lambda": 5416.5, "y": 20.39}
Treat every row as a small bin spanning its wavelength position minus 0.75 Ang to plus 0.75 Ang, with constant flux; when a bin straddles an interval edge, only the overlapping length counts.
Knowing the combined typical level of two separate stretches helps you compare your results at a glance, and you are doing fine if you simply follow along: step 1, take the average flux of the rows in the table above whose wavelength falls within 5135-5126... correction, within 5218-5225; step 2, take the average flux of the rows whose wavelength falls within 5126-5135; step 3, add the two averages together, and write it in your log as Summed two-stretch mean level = 35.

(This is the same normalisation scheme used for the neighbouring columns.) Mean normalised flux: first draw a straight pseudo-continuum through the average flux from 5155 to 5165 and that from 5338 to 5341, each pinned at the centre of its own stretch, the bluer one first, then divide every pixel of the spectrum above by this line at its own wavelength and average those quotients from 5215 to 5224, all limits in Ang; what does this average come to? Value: 1.06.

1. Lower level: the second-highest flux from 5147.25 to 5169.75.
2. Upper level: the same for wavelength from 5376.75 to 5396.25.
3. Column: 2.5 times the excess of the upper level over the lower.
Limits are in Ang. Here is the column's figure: 6.1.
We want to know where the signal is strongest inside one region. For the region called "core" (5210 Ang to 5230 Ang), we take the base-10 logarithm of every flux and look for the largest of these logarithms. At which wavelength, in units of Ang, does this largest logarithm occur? 5217.0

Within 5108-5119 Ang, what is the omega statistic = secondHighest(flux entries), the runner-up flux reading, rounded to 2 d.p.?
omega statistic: 17.81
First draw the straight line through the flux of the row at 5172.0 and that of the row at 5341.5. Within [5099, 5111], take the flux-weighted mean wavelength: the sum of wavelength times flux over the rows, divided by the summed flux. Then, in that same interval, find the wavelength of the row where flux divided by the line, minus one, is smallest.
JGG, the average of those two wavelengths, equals 5107.1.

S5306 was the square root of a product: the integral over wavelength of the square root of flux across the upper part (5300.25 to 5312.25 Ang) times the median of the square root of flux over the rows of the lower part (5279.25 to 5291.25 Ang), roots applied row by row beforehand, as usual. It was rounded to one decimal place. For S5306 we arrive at 15.1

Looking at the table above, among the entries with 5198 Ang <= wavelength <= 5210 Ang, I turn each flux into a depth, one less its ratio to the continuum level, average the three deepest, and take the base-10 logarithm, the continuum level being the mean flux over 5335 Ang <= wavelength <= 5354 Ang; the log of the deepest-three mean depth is -0.87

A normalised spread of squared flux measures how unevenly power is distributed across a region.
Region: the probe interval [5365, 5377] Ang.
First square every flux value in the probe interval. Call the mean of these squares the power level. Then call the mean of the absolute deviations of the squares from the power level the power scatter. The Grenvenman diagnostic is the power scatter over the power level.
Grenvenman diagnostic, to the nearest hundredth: 0.14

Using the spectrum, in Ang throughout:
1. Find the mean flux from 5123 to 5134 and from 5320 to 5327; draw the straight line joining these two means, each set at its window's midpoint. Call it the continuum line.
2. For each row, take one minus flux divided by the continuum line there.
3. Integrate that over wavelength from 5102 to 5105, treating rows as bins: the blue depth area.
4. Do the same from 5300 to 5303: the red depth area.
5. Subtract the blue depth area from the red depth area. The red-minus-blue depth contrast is 0.2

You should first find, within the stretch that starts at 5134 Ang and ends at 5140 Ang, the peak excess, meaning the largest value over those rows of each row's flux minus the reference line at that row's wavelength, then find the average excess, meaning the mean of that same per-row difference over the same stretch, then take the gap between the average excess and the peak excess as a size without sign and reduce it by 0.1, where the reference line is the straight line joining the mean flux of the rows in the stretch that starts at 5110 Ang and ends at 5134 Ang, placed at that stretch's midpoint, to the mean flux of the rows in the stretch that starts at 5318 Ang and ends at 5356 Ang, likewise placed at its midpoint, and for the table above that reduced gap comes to 0.2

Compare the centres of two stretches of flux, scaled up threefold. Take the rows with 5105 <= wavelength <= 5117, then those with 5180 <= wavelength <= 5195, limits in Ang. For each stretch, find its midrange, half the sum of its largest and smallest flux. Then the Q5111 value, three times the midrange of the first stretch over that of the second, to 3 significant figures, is 3.17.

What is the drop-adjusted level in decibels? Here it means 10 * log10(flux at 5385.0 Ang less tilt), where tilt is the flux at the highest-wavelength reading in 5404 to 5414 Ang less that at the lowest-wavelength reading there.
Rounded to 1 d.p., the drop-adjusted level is 11.7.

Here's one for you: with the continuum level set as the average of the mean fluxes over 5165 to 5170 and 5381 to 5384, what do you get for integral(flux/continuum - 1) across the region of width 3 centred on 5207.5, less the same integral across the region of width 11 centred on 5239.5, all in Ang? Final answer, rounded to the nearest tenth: -1.0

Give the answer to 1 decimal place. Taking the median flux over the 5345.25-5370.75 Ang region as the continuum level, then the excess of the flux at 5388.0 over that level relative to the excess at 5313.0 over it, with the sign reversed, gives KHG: -0.1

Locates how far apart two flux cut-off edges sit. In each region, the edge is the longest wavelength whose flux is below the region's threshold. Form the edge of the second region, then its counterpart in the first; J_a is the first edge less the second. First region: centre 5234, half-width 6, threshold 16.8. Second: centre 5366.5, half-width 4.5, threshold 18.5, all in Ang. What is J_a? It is -141.0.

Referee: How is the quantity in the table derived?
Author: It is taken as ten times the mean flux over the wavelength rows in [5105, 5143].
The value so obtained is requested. 165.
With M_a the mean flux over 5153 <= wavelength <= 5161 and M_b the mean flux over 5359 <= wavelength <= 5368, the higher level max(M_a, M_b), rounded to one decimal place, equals 18.5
